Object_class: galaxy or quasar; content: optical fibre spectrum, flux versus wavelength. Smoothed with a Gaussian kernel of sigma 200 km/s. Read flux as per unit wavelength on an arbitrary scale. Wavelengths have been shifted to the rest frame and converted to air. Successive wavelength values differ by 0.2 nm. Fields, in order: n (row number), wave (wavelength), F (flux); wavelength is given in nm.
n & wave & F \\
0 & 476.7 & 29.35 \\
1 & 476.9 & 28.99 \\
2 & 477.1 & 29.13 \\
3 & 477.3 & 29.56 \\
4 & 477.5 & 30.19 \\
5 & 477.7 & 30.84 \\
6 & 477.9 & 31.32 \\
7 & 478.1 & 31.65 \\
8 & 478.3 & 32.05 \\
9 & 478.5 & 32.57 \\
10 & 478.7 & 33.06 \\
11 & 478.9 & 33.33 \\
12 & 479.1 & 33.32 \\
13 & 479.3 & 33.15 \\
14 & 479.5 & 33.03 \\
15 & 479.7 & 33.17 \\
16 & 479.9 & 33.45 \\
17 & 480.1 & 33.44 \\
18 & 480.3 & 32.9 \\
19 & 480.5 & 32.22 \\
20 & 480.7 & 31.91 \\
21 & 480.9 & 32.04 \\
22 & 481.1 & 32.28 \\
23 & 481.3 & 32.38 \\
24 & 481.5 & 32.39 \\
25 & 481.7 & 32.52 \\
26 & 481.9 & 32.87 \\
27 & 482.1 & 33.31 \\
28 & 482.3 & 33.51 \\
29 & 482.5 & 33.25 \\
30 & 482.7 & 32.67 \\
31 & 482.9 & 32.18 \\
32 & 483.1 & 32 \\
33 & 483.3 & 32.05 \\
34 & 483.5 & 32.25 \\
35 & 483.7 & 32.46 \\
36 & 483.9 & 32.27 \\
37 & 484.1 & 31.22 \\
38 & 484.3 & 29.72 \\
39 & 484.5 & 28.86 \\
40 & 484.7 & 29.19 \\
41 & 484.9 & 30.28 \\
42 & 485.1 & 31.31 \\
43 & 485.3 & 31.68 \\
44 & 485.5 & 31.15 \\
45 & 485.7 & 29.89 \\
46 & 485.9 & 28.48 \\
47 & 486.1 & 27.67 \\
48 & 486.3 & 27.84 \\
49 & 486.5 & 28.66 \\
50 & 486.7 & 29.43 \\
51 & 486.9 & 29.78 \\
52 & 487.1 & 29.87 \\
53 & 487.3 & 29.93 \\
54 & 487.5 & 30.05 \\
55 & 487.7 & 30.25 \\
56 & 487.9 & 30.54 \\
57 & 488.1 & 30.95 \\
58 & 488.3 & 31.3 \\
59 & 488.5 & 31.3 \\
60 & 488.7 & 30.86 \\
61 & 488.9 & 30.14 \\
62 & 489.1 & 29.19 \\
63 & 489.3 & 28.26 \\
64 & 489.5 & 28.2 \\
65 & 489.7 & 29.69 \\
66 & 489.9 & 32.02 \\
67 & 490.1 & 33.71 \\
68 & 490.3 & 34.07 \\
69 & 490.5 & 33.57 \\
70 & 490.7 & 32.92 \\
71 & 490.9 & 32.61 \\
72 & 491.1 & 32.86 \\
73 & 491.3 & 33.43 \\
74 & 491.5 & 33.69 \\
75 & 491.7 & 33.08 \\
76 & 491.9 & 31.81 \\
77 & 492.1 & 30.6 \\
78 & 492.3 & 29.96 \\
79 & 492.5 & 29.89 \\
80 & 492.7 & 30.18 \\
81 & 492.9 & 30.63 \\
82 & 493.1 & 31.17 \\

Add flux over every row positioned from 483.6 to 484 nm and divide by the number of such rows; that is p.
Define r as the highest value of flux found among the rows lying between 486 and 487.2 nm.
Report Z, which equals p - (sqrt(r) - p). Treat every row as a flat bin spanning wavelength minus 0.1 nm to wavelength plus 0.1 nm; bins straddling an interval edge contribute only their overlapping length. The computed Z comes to 59.3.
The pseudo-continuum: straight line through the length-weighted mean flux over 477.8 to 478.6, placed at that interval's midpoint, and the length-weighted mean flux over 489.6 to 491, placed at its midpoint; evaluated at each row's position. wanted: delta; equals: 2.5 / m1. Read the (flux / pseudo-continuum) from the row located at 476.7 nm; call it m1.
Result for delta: 2.71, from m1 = 0.92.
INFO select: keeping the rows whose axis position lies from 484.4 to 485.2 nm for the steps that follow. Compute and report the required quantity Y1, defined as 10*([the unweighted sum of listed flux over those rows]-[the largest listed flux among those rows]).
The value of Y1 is 883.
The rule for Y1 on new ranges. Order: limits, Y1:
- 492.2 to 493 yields 900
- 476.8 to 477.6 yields 877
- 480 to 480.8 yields 970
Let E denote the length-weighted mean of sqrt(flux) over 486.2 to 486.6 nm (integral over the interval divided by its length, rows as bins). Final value 5.31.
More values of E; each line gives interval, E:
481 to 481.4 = 5.69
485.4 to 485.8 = 5.52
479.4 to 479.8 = 5.75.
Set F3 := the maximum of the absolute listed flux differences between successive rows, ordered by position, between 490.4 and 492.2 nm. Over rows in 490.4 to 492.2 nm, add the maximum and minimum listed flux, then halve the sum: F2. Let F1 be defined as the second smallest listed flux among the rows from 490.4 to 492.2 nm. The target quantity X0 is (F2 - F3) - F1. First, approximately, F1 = 31.81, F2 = 32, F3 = 1.3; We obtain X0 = -0.9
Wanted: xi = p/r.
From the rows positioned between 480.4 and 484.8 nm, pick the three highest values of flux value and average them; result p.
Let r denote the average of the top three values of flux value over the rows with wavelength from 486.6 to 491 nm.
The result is 0.99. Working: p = 33.36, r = 33.8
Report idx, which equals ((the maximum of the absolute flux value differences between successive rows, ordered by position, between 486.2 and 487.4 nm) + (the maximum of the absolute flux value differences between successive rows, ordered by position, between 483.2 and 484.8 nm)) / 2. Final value 1.16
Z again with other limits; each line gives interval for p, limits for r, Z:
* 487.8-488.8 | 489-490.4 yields 56.1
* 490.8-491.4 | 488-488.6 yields 60.3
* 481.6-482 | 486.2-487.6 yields 59.9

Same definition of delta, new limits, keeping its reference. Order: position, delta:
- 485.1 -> 2.58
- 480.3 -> 2.43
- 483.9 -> 2.50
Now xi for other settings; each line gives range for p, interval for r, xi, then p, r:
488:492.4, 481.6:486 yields 1.01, 33.82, 33.4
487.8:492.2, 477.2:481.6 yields 1.01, 33.82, 33.4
